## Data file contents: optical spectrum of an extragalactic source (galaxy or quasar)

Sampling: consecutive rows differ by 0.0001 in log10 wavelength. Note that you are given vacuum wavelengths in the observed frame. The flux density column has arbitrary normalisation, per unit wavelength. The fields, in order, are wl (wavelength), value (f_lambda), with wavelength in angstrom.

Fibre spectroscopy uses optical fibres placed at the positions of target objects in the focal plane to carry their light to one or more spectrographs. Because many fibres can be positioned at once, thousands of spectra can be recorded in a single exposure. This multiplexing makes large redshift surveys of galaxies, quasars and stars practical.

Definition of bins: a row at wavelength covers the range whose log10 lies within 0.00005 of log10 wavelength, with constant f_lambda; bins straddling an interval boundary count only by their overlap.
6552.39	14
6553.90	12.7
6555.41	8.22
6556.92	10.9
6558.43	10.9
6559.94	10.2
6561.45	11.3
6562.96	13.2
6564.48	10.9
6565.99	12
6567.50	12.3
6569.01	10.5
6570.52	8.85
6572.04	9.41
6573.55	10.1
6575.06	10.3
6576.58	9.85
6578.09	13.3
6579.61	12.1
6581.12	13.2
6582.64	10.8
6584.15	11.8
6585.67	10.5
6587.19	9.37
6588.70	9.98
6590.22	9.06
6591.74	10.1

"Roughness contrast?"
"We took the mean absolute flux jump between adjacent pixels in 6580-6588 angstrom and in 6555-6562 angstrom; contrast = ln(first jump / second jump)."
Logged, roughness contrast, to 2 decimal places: 0.26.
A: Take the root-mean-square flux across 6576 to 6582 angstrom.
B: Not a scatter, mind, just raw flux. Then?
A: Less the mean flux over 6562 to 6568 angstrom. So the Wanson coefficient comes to 0.1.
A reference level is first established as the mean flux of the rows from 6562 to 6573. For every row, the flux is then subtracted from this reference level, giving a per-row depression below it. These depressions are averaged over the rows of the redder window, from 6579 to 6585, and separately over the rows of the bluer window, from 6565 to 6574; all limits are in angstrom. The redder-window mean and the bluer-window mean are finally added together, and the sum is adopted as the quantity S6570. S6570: -0.5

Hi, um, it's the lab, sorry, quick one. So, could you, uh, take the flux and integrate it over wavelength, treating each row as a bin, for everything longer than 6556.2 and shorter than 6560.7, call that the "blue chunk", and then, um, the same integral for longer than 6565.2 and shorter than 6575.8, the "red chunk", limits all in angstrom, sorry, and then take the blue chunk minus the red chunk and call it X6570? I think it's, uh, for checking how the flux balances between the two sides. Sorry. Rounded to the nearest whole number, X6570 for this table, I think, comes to -63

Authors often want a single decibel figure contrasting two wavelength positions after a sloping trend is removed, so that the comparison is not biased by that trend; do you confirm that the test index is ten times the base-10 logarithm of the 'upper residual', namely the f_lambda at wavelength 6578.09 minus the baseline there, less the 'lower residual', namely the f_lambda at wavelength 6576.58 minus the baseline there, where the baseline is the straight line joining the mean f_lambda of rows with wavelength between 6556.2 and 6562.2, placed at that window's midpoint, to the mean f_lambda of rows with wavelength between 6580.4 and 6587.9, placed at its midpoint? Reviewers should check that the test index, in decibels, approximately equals 5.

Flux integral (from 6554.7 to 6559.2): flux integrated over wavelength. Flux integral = 45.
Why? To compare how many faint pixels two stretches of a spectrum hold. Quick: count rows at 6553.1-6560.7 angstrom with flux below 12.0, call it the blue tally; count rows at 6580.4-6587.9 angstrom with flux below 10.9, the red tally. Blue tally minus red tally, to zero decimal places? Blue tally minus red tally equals 1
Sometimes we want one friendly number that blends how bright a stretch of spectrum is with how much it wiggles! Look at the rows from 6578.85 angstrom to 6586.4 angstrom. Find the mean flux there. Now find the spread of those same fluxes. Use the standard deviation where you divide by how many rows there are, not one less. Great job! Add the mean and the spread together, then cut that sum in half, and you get 6.3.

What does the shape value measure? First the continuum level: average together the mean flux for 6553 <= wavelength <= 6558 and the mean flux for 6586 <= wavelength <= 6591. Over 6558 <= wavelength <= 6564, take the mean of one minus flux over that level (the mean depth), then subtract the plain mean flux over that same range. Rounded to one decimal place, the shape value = -11.5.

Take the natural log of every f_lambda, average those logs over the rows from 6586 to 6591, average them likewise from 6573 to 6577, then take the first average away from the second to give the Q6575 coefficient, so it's 0.06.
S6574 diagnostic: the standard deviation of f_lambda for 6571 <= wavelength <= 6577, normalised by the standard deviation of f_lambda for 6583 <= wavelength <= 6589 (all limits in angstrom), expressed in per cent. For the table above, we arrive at 37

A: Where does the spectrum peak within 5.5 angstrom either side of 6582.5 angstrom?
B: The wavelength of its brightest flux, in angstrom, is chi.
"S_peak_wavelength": 6578.09 angstrom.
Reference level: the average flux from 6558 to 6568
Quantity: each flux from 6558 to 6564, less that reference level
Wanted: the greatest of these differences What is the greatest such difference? 1.7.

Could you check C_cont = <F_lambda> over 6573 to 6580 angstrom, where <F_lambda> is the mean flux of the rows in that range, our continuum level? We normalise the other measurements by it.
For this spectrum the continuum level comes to 11.1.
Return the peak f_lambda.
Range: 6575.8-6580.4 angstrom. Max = 13.3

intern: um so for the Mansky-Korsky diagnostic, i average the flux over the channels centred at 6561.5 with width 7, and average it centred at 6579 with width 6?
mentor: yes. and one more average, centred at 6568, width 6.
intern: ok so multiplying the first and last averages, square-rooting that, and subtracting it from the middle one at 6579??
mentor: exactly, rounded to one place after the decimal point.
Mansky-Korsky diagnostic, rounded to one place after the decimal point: 1.0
